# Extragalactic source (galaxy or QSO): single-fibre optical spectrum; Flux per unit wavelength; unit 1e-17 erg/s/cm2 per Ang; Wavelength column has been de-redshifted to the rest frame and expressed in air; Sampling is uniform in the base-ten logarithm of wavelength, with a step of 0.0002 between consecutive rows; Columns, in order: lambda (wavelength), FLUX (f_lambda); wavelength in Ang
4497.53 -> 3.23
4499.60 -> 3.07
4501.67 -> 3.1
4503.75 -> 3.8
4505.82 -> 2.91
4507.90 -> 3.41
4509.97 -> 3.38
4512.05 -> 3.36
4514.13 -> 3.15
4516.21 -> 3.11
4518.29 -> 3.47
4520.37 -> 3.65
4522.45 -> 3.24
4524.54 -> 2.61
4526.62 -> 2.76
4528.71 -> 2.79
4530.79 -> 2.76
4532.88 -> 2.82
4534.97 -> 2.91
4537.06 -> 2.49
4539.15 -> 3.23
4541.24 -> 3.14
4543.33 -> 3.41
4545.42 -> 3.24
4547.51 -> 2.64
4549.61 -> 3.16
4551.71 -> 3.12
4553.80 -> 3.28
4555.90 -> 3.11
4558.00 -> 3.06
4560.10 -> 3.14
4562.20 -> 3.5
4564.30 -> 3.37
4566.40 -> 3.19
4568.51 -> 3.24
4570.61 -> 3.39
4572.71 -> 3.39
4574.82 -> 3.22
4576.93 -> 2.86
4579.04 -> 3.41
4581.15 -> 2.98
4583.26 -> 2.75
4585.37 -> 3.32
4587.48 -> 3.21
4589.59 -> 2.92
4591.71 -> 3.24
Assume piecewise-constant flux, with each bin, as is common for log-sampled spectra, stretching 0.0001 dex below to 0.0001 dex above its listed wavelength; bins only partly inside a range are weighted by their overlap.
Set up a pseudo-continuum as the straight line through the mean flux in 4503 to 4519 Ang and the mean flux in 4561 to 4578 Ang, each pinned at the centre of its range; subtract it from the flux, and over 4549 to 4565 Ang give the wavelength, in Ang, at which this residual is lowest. 4558.00 Ang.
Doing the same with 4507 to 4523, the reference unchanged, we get 4516.21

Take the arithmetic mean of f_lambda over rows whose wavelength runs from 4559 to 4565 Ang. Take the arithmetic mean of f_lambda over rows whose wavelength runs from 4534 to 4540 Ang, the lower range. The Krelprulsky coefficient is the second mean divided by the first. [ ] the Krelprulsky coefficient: 0.86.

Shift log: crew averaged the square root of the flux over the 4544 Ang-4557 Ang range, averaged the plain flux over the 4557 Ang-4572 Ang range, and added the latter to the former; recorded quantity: 5.03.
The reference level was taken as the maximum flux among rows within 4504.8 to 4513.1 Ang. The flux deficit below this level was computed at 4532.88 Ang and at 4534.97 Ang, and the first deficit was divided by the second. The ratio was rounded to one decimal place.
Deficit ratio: 1.2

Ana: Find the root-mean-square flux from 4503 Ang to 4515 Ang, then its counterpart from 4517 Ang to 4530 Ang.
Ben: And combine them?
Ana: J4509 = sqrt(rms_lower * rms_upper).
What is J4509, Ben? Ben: 3.23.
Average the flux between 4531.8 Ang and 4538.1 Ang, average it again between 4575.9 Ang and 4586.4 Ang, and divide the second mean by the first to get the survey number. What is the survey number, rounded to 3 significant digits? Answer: 1.12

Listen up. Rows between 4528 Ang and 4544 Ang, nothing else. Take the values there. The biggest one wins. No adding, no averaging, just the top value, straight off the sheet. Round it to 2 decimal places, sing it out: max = 3.41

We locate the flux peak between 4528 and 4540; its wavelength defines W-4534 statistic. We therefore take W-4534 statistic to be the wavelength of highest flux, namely 4539.15 Ang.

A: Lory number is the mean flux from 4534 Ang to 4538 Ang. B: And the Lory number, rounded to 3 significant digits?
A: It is 2.70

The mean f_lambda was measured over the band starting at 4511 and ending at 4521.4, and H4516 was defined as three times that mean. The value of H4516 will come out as 10.0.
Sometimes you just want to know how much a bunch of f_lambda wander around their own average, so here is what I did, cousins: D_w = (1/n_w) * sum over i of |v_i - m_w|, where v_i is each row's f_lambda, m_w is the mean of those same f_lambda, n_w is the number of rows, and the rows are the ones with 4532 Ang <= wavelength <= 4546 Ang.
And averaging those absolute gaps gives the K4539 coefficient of 0.25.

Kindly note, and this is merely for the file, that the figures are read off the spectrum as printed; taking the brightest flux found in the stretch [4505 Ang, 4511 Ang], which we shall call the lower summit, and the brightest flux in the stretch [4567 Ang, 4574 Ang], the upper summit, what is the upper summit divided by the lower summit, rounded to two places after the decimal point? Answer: 0.99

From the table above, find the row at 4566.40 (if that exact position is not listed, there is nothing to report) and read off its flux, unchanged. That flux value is 3.19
